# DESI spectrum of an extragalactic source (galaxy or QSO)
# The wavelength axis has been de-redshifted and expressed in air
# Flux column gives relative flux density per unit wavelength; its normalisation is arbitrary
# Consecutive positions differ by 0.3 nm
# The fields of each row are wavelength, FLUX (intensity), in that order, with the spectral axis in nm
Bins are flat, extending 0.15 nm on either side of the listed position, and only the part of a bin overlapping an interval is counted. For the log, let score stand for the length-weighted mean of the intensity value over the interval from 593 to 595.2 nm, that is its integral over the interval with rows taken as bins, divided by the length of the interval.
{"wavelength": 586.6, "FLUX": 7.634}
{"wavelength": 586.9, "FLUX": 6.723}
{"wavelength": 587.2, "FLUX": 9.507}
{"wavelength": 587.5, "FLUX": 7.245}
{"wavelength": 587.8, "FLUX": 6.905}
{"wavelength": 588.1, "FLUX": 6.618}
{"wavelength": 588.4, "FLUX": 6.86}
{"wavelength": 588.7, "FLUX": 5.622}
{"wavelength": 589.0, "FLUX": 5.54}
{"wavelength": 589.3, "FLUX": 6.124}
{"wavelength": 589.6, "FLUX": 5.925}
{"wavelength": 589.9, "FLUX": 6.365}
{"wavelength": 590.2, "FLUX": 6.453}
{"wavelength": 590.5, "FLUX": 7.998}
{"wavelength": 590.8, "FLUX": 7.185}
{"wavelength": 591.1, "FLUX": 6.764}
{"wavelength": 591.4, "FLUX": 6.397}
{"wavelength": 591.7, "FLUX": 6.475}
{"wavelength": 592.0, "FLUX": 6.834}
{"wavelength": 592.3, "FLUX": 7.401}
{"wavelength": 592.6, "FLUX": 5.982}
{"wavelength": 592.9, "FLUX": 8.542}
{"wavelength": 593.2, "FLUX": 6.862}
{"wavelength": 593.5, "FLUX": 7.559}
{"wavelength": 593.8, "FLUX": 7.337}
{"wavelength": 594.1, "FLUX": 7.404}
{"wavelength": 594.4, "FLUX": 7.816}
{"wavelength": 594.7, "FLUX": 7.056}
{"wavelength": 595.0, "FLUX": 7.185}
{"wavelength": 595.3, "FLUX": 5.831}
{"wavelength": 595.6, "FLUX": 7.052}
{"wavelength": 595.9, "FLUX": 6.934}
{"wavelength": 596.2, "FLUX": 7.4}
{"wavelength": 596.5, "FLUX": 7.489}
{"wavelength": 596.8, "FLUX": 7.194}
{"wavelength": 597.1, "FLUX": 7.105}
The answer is 7.31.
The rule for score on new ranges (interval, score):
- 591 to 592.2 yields 6.64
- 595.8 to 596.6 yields 7.28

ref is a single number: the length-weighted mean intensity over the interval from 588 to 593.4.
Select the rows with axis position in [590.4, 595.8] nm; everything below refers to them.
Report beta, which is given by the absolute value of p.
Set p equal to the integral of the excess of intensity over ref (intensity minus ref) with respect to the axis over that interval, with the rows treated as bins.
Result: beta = 2.22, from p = 2.22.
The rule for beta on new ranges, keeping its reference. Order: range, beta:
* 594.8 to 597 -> 0.75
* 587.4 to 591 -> 0.39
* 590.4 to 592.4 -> 0.60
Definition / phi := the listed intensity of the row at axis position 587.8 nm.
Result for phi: 6.905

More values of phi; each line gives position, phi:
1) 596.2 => 7.4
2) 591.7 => 6.475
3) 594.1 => 7.404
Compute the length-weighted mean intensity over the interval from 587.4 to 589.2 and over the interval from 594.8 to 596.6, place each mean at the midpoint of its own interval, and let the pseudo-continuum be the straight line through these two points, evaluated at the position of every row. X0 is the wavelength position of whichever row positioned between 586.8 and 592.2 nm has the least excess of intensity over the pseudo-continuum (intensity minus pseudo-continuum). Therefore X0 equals 589.0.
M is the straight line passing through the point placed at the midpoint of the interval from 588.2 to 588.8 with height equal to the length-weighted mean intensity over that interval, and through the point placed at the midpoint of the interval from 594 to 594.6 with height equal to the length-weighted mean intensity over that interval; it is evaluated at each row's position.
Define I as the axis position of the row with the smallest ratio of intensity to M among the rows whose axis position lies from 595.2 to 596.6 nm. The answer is 595.3 nm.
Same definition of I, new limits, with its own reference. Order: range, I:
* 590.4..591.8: 591.4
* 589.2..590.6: 589.6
